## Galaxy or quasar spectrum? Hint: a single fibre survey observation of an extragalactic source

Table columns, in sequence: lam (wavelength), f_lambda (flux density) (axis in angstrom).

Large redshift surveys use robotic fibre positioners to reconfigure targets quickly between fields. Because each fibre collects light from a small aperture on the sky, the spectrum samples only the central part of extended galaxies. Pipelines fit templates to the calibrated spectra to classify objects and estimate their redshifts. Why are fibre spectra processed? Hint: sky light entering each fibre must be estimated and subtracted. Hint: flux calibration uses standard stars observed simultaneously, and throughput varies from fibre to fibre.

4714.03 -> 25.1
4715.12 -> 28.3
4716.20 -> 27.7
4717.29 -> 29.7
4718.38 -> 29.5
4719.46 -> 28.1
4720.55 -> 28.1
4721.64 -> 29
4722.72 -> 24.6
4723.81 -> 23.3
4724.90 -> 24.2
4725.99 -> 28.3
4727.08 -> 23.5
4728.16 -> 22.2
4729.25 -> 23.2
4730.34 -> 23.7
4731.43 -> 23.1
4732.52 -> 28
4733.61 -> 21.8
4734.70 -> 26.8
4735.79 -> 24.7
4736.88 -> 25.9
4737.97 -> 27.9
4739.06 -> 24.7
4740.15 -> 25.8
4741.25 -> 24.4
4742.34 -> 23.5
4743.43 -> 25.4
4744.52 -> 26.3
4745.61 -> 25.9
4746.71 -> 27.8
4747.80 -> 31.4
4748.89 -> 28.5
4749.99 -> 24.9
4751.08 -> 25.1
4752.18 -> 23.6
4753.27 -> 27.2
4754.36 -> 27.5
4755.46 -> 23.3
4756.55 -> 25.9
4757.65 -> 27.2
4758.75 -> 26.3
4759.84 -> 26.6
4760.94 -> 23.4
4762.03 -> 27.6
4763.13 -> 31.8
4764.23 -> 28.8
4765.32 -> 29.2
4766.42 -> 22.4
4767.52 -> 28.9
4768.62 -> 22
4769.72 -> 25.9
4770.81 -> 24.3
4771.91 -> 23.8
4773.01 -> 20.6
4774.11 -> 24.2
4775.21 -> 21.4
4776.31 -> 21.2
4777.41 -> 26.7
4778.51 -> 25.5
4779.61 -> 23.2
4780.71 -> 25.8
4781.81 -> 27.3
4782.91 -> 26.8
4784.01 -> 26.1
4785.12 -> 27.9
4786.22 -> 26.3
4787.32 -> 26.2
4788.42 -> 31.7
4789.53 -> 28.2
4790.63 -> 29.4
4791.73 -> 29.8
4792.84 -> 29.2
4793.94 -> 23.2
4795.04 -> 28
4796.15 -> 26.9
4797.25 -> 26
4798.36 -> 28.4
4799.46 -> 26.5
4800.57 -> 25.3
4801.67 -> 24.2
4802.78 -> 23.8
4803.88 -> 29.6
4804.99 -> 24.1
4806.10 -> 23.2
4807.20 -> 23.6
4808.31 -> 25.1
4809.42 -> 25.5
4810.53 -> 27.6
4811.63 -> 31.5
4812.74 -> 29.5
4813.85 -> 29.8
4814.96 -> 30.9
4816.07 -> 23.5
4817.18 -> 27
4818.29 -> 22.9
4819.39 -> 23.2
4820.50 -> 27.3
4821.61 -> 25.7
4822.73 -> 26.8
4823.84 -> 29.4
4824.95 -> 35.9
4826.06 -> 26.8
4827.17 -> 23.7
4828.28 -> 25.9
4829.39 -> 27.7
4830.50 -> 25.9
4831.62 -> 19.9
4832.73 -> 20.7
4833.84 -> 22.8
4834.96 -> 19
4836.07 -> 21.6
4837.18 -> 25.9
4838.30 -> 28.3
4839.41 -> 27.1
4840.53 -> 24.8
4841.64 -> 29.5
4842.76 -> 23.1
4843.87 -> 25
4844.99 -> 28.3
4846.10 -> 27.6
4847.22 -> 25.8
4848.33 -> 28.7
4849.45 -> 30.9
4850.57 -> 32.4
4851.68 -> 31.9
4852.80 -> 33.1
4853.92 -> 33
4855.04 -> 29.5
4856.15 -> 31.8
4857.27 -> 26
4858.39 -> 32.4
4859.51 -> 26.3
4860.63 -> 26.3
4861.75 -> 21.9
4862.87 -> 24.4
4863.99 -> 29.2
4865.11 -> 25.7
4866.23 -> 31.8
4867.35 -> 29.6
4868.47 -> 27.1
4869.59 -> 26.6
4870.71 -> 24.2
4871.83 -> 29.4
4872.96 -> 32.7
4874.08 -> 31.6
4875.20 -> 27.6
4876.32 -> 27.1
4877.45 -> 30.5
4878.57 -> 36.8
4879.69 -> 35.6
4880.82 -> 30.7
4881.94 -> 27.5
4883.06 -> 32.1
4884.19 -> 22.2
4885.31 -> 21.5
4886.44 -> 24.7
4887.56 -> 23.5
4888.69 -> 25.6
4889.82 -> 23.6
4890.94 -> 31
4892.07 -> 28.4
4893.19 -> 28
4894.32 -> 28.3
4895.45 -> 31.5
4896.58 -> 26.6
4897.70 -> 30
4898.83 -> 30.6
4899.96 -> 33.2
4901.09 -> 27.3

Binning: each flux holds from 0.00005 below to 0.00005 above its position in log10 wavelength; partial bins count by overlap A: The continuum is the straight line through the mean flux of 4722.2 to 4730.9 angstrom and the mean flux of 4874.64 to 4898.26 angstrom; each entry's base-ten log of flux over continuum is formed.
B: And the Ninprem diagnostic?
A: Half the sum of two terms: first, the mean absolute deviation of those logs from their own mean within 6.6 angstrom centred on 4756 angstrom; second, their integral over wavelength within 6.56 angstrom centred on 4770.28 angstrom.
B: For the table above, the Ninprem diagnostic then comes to -0.06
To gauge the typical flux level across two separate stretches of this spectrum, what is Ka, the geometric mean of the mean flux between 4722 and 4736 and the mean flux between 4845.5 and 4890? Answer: 26.4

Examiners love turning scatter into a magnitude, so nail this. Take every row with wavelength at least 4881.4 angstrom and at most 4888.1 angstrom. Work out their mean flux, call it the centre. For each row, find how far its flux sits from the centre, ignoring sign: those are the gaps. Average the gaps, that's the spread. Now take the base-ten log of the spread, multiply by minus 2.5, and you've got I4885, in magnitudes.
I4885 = -1.2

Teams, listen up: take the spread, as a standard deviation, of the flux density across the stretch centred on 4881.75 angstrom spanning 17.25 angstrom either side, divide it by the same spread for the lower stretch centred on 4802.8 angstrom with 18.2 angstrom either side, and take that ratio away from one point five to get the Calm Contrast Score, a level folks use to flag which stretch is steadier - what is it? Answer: 0.11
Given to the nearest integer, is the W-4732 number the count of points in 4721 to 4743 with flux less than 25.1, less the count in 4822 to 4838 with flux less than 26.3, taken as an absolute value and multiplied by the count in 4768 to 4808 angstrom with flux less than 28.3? 120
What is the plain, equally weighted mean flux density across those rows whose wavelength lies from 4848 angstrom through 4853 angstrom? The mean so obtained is 31.4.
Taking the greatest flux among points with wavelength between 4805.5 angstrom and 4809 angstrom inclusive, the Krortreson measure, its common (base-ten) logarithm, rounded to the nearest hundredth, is 1.40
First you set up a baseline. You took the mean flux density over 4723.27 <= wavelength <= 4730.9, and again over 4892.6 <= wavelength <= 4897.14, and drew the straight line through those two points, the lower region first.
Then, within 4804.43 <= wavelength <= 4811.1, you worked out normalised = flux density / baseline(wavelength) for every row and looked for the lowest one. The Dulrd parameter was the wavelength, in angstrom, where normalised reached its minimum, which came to 4806.10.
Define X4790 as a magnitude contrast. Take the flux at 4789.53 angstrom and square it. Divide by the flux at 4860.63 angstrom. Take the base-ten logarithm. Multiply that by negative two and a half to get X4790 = -3.7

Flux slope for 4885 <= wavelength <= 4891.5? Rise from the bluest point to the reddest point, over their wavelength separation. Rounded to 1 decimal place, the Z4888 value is 1.7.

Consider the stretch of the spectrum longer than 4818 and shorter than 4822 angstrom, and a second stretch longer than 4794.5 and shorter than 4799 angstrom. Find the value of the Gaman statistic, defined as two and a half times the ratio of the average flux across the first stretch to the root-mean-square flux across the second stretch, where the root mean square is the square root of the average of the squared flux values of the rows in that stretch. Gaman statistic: 2.3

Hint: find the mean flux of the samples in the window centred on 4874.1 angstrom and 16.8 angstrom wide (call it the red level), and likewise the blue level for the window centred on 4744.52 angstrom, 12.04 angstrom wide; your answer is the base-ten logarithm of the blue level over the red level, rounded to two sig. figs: -0.057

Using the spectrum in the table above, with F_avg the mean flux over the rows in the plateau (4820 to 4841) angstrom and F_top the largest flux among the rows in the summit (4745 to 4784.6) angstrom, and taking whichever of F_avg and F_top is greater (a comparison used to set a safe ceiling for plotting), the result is 31.8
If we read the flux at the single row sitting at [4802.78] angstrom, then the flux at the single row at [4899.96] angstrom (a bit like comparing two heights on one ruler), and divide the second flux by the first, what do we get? 1.4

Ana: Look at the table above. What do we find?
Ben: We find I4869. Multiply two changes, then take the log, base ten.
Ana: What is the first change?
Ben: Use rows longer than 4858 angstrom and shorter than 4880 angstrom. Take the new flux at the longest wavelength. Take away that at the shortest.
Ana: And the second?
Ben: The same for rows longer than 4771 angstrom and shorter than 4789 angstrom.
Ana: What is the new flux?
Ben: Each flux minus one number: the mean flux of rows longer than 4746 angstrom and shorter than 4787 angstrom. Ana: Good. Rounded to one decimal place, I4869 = 1.4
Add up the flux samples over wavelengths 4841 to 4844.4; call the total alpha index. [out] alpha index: 78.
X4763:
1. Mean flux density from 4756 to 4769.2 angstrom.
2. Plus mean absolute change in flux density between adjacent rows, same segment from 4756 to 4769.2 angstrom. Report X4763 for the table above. 30.1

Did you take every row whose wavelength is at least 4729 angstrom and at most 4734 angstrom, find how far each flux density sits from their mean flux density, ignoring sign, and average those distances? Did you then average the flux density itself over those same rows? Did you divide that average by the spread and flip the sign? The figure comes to -15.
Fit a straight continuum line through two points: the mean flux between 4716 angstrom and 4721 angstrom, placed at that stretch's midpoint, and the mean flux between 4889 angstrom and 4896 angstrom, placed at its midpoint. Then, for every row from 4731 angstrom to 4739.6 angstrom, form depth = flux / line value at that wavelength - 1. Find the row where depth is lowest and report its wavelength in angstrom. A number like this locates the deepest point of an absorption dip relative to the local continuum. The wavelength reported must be 4733.61 angstrom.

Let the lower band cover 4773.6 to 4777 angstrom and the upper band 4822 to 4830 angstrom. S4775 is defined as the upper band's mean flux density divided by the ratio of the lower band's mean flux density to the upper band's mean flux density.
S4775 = 35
